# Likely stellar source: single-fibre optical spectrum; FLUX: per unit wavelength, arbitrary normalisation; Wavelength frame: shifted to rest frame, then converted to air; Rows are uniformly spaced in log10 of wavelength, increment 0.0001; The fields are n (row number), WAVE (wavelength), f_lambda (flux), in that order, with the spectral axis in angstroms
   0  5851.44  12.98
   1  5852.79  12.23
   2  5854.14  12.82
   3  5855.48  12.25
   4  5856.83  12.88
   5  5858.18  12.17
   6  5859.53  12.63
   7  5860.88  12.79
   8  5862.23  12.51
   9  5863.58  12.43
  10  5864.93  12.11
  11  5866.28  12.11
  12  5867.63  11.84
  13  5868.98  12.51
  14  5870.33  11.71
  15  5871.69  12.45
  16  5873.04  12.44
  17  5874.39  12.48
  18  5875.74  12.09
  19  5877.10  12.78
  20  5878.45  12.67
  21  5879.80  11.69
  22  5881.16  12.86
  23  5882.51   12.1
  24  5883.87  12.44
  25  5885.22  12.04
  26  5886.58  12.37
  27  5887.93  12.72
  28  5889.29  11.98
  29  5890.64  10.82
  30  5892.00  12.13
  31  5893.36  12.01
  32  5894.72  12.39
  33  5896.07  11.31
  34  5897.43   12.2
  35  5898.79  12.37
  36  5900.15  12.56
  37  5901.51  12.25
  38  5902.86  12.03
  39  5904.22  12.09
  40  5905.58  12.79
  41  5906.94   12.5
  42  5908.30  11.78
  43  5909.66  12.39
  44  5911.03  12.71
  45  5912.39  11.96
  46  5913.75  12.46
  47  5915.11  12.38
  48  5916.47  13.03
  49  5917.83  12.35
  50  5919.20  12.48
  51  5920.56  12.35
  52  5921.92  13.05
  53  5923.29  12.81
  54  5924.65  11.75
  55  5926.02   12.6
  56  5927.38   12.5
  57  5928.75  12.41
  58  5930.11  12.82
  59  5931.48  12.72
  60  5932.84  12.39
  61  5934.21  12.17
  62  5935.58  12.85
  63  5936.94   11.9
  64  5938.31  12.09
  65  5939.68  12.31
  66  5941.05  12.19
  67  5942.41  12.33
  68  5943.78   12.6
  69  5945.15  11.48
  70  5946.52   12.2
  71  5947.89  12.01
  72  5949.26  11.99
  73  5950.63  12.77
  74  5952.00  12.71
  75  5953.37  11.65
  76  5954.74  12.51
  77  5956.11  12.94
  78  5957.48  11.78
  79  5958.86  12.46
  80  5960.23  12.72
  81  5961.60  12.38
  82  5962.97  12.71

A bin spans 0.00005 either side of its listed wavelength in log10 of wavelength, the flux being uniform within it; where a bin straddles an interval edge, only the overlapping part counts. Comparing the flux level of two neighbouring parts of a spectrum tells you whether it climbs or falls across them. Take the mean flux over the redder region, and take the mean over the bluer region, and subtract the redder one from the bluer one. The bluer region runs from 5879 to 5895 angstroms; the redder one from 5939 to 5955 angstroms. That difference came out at -0.10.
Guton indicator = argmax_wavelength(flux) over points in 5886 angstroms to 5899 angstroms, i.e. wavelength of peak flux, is 5887.93 angstroms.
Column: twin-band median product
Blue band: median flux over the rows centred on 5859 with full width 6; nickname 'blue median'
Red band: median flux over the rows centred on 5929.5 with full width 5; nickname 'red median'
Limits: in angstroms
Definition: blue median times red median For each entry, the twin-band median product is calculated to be 160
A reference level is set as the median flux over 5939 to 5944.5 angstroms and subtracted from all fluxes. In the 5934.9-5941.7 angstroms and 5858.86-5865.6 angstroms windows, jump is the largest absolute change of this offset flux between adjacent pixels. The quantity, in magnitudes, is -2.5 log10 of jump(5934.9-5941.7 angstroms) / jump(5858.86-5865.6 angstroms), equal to -1.2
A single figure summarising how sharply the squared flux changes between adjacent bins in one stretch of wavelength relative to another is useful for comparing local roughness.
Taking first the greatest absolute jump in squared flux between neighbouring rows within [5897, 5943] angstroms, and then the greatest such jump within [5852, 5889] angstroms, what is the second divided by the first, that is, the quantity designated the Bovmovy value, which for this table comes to 1.10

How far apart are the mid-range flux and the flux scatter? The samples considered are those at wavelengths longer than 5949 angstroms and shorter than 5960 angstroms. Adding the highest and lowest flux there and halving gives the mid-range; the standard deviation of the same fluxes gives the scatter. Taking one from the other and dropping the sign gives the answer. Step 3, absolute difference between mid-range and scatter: 11.8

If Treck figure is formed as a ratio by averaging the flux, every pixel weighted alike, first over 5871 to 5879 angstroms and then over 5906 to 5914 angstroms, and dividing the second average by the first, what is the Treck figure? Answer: 0.99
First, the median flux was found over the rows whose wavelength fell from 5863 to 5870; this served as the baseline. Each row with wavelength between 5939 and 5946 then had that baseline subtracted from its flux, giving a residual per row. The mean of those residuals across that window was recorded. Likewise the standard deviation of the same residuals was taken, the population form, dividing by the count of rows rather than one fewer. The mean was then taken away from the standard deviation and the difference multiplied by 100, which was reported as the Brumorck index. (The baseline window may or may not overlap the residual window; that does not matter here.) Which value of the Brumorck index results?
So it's 30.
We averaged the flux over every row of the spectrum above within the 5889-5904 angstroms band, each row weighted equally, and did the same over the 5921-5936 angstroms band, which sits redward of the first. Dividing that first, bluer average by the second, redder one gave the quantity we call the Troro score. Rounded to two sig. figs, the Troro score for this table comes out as 0.96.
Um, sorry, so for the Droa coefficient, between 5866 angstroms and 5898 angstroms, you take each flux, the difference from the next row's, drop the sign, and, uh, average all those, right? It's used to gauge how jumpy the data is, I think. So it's 0.60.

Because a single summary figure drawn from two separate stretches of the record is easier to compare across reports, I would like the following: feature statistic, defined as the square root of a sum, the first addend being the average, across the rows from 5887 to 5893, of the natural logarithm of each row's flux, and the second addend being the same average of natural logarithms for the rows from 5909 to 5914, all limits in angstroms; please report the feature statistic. 2.23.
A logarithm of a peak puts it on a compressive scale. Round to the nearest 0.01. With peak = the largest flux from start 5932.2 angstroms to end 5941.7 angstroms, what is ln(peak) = 2.55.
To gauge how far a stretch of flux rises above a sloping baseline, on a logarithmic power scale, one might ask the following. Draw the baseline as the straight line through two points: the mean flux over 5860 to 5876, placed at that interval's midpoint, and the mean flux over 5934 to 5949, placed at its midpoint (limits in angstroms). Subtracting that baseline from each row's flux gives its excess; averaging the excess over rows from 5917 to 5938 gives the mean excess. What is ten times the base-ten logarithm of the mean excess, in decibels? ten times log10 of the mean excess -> -5.8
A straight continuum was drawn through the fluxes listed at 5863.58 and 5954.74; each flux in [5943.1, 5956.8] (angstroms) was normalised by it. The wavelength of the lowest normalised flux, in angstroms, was 5945.15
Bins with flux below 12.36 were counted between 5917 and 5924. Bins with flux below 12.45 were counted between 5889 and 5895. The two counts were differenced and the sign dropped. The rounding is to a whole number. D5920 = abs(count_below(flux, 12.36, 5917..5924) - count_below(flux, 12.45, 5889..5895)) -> 3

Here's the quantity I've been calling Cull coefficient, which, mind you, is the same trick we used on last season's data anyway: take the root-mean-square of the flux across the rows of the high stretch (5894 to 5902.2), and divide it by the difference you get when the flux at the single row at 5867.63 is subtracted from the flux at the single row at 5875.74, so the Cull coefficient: 49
